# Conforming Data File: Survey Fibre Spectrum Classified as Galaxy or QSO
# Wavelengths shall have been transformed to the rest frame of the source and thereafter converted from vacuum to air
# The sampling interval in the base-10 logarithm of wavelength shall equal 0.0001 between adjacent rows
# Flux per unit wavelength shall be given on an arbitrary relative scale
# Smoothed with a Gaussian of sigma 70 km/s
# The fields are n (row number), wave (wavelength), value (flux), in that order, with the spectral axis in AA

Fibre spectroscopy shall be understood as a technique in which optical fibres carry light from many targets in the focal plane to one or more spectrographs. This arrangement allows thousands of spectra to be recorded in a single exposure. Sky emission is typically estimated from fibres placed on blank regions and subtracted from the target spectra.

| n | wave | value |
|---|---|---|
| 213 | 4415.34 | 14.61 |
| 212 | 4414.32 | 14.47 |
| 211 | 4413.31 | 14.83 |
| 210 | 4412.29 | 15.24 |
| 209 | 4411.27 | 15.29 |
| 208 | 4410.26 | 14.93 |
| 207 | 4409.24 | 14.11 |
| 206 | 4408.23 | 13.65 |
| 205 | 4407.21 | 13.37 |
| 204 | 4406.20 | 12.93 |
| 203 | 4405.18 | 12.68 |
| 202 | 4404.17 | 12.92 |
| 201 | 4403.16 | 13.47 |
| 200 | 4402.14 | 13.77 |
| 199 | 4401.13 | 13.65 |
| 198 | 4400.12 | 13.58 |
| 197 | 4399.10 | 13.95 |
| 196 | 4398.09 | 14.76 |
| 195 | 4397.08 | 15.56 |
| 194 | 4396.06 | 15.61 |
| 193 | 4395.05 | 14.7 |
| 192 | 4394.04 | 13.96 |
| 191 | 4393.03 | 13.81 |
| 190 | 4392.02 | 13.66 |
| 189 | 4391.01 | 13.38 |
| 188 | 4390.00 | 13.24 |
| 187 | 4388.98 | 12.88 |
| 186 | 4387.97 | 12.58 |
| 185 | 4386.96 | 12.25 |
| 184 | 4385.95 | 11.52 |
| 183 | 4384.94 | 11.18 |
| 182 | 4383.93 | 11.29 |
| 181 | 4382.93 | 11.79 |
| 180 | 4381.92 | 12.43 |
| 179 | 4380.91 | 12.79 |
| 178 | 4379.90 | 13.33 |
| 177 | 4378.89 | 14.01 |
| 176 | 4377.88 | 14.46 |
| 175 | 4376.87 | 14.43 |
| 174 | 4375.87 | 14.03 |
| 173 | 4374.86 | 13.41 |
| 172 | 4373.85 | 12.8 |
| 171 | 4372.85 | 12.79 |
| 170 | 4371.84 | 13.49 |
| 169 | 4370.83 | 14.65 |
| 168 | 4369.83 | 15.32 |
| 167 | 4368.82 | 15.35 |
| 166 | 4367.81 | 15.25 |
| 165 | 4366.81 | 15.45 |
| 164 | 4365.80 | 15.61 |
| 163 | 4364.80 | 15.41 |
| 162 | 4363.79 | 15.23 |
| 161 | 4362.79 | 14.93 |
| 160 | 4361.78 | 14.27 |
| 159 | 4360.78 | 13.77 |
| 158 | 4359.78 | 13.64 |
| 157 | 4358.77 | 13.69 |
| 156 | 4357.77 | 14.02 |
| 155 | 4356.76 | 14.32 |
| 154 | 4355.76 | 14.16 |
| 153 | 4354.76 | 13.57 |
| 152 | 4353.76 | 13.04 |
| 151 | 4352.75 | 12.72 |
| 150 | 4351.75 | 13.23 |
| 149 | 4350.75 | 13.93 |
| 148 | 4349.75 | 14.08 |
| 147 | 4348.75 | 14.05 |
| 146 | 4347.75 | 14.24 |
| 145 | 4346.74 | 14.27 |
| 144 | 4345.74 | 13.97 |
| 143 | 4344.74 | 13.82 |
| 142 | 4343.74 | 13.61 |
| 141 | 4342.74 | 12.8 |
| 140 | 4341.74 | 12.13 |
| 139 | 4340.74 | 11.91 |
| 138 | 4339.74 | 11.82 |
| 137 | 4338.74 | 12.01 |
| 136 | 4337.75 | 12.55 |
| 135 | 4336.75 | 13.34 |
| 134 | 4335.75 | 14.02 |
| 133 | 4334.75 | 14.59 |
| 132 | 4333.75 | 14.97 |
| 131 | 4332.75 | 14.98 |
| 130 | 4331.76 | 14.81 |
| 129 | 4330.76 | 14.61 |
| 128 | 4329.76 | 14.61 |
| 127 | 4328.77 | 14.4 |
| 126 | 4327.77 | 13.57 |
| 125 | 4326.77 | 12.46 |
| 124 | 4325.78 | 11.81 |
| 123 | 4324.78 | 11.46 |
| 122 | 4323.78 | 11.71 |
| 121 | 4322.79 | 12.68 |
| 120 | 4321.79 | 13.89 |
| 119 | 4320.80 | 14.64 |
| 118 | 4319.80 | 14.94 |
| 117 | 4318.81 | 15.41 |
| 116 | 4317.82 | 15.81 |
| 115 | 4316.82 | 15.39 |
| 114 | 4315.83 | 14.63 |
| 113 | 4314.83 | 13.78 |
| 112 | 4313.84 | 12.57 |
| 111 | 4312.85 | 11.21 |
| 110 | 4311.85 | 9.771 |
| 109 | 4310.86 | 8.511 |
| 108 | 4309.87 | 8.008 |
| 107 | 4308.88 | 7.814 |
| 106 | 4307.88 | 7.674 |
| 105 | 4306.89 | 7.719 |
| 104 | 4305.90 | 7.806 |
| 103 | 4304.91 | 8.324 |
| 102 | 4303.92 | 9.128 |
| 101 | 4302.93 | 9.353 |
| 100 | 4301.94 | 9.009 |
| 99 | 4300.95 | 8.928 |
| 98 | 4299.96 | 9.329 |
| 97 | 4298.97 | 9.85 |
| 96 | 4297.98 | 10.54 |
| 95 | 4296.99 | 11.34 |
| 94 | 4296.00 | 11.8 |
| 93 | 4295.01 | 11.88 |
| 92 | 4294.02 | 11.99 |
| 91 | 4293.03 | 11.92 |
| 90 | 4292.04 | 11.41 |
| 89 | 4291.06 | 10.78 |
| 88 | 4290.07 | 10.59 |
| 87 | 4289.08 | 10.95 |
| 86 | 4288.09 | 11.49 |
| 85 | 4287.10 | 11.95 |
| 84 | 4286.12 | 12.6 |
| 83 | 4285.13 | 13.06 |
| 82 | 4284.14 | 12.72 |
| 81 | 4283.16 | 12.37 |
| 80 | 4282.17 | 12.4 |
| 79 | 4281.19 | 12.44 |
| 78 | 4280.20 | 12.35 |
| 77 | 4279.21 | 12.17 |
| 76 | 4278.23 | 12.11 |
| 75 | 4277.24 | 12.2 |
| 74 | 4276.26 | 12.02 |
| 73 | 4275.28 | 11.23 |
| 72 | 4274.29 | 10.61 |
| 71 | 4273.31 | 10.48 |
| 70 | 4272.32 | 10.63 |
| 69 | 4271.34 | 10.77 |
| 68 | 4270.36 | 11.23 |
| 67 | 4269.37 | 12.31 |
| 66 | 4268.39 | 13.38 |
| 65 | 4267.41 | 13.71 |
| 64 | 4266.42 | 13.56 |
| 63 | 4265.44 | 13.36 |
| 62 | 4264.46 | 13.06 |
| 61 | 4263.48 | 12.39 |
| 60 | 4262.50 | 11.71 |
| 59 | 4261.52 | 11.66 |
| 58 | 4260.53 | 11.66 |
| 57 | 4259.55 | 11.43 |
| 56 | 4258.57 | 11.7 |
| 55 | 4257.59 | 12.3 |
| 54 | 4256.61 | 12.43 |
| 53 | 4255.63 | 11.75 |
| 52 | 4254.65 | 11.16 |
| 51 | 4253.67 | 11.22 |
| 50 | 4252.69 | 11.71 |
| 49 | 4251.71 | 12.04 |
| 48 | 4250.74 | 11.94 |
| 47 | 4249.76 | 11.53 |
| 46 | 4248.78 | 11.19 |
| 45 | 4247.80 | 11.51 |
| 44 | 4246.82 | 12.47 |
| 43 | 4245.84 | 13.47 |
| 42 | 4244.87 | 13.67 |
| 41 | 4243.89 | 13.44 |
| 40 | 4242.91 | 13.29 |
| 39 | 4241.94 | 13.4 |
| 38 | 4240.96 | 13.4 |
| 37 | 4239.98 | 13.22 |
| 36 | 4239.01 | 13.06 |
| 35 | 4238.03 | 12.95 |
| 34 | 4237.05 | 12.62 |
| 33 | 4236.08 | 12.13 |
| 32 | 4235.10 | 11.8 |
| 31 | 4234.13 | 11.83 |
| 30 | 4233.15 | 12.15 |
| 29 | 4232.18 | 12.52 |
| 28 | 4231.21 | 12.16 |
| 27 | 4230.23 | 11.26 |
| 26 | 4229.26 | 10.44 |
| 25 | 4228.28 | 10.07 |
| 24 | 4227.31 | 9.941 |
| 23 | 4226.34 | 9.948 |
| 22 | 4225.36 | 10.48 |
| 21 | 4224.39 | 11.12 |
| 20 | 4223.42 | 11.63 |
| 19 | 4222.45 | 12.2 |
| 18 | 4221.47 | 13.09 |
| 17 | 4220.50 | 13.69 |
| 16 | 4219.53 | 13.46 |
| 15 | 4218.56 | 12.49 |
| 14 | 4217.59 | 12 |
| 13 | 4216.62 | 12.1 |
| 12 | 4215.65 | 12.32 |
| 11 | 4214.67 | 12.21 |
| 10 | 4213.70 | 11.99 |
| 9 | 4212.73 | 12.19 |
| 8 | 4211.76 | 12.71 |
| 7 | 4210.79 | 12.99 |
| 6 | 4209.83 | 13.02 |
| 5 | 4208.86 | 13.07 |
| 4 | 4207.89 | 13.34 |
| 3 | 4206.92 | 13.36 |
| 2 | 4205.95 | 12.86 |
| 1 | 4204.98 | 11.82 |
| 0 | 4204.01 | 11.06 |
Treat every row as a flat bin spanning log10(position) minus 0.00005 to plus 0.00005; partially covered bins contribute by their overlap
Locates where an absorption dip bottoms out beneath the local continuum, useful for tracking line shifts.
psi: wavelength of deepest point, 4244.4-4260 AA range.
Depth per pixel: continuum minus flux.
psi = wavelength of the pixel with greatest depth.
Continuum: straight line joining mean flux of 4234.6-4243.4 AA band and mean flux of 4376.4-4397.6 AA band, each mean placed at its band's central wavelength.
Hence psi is 4254.65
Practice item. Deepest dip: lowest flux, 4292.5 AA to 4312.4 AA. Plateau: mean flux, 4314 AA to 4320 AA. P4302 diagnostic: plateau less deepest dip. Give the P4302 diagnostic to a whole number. 7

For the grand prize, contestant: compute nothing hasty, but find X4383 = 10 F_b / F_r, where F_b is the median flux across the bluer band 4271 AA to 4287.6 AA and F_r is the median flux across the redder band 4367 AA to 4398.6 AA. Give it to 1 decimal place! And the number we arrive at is 9.0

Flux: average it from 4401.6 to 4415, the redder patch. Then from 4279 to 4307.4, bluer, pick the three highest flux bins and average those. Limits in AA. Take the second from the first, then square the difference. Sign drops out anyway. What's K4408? 1.4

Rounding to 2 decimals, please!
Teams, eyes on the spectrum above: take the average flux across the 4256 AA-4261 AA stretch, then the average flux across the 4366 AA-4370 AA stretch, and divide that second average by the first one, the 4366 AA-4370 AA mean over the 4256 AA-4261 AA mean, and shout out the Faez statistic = 1.29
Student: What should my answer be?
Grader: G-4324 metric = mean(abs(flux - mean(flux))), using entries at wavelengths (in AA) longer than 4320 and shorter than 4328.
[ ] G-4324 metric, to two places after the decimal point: 0.94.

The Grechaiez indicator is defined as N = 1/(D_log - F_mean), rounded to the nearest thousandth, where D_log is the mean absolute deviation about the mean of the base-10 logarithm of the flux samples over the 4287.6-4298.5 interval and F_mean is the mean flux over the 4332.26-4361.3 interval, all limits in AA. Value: -0.074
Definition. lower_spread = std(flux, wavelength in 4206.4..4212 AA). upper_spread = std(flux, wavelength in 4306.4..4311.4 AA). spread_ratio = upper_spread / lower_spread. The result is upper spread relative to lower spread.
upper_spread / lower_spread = 1.4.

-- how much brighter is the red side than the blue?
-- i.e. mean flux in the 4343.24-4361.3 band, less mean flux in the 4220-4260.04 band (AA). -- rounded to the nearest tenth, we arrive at 1.8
